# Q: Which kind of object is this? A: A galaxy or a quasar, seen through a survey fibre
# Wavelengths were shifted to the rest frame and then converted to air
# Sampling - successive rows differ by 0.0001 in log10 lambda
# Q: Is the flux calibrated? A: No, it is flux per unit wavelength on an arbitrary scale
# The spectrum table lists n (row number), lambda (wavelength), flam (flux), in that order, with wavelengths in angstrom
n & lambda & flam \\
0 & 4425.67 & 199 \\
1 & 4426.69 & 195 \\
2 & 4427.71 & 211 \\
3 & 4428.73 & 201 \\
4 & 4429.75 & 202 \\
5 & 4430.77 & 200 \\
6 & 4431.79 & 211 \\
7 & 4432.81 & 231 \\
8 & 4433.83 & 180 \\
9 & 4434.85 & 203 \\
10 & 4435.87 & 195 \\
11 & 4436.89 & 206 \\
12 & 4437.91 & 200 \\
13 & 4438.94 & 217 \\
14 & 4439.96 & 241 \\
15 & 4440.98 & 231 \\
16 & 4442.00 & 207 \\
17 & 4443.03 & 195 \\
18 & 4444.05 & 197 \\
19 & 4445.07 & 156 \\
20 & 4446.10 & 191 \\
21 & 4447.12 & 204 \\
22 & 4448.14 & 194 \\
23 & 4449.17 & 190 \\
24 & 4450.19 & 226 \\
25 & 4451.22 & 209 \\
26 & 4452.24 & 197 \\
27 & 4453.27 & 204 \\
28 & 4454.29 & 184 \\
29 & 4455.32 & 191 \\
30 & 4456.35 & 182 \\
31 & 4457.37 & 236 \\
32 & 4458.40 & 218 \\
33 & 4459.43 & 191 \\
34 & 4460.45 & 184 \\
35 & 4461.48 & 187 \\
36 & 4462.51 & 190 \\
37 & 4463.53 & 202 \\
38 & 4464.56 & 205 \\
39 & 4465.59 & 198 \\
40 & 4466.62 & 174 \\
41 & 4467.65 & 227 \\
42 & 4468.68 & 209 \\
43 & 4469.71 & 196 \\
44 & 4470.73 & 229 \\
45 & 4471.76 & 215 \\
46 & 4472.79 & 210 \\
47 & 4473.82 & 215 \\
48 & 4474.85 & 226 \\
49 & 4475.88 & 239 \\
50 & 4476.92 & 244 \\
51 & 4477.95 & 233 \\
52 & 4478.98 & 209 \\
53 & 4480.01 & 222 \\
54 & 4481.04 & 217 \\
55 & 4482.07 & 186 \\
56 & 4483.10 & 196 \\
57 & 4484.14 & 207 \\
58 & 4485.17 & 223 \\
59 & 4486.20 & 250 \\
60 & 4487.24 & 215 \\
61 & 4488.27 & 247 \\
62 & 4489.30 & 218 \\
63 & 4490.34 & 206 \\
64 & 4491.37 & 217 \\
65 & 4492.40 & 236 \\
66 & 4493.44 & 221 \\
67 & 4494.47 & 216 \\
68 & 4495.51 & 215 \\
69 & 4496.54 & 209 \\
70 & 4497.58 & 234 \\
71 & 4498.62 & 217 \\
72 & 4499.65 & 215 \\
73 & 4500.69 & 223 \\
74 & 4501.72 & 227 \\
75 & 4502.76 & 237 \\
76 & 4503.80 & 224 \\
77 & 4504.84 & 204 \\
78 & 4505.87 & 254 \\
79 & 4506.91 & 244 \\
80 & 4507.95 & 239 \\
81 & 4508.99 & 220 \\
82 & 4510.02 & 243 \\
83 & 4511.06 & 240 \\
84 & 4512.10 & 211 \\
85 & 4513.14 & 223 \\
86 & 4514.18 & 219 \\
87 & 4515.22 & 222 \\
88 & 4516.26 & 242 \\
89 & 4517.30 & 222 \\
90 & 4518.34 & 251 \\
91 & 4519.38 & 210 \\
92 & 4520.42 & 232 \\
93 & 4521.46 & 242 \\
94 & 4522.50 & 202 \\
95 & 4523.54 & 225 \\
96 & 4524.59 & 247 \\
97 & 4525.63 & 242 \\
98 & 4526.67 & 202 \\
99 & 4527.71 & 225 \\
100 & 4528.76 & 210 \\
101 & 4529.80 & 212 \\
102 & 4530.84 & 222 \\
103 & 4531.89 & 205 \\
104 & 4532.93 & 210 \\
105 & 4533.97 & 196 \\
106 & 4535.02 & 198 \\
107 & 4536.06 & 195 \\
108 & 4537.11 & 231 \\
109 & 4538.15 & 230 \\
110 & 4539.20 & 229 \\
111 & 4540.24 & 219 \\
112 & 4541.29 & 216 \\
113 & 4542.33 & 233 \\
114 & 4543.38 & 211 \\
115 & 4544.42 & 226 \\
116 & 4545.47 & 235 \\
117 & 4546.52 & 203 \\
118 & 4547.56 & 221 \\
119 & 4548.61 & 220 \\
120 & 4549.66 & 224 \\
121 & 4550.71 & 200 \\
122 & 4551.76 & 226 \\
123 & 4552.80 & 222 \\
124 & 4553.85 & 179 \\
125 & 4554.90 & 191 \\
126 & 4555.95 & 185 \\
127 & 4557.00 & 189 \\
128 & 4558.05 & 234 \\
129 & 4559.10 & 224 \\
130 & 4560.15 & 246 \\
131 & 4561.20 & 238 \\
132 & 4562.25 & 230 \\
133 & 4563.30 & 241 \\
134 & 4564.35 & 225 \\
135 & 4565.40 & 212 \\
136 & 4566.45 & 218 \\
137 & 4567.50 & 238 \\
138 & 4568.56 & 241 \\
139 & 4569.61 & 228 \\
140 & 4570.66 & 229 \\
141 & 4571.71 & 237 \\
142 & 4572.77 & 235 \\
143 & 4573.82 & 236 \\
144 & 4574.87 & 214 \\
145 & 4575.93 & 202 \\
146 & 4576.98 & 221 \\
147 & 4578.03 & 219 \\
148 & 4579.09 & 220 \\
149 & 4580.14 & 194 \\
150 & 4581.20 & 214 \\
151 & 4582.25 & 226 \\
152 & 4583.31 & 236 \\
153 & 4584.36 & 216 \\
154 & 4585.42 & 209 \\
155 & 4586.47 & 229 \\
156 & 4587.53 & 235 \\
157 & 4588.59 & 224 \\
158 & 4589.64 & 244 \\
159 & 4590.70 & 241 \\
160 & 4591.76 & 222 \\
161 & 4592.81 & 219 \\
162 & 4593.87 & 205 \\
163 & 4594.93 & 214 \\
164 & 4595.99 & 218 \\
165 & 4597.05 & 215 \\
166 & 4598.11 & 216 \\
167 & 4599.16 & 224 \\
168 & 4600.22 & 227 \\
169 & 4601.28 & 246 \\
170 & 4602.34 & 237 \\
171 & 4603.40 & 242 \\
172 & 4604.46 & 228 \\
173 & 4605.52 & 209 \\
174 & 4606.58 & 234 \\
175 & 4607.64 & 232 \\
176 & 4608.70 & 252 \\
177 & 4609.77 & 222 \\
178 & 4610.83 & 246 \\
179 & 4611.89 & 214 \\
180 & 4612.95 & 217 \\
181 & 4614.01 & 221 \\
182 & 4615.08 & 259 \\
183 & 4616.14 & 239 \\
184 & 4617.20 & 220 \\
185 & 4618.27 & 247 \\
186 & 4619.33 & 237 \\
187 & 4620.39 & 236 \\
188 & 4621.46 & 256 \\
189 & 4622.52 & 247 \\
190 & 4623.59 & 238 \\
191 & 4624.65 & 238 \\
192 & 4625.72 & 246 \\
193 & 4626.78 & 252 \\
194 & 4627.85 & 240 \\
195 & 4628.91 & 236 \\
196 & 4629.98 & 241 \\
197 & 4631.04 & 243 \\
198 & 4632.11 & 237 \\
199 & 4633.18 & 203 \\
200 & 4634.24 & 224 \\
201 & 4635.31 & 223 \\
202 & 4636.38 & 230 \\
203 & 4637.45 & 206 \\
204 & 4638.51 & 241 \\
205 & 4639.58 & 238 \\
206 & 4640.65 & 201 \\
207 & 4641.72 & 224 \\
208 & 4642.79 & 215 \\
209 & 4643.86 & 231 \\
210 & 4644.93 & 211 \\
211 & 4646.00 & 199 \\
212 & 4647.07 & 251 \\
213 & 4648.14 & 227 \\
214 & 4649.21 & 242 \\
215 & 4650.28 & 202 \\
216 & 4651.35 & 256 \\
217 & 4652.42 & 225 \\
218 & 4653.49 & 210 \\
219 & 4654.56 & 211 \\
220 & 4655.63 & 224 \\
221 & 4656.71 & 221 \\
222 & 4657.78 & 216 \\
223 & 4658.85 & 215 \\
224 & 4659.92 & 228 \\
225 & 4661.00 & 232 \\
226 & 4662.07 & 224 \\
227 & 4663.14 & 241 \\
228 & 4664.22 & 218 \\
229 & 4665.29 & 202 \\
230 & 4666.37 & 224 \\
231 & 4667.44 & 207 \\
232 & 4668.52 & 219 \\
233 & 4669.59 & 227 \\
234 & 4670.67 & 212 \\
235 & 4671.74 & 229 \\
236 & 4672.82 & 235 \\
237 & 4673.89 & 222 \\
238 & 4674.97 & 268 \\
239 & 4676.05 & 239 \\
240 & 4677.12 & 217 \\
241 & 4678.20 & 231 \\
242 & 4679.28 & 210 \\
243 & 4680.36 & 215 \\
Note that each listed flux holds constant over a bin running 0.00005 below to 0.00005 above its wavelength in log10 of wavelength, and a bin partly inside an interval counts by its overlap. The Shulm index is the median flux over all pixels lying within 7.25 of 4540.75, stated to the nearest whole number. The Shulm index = 220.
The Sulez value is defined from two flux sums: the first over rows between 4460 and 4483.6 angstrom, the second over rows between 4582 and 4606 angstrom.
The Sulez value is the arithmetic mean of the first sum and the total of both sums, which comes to 7404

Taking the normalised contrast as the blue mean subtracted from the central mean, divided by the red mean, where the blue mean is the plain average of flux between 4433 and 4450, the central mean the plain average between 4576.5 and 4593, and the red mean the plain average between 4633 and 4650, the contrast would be 0.10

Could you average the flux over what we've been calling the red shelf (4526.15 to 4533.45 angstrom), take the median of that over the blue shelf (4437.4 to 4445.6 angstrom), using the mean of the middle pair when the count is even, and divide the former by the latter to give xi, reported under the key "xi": 1.04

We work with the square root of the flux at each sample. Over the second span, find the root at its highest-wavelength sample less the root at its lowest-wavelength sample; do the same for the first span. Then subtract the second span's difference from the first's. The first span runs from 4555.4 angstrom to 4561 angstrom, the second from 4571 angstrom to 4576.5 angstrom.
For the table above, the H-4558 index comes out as 3.3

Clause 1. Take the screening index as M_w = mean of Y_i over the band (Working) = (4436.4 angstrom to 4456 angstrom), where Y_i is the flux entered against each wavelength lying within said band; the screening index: 202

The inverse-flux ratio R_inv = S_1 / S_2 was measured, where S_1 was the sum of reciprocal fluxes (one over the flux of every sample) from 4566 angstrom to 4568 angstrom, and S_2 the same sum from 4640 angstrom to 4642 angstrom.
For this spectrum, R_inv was 0.93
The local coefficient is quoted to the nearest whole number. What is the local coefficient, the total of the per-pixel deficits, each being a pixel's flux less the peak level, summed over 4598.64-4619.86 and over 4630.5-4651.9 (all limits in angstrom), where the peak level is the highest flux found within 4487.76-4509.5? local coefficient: -1003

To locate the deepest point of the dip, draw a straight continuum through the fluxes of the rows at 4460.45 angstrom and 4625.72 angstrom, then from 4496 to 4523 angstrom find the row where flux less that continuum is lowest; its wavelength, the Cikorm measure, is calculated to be 4522.50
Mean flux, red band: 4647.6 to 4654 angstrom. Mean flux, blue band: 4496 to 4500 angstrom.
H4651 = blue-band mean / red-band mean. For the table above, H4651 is 0.964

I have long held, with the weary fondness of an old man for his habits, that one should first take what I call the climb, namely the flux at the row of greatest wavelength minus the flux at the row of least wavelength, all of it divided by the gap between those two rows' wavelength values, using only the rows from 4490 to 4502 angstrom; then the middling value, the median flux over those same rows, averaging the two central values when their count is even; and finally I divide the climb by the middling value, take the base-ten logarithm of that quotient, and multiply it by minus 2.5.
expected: 5.2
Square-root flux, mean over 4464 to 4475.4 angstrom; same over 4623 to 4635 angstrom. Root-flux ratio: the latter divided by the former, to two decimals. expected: 1.06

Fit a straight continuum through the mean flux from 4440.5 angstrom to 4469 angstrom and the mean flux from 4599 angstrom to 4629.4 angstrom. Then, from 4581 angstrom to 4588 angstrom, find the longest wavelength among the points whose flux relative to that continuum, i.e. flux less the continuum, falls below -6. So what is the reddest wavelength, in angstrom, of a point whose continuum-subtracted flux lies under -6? 4585.42 angstrom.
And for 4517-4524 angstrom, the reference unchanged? 4522.50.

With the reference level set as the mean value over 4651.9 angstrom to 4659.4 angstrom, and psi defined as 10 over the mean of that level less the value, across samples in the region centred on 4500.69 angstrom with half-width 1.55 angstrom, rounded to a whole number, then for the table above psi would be -2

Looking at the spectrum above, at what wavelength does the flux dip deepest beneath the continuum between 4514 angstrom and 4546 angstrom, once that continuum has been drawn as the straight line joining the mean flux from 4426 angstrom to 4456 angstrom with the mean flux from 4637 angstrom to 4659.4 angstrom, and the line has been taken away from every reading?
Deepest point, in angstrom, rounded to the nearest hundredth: 4536.06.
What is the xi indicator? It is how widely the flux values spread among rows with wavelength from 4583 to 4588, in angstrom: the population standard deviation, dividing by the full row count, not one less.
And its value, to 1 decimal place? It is 10.7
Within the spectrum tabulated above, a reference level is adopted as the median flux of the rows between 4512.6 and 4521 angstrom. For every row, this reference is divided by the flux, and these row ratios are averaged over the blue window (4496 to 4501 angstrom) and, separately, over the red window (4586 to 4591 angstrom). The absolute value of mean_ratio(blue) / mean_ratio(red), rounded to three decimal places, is 1.069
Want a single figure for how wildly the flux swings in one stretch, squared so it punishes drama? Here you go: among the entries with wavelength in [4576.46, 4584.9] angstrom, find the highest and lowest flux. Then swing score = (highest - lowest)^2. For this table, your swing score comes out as 1764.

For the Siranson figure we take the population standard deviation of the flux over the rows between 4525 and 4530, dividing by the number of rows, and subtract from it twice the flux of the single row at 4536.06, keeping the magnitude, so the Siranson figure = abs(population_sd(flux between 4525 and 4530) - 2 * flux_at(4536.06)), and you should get 376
